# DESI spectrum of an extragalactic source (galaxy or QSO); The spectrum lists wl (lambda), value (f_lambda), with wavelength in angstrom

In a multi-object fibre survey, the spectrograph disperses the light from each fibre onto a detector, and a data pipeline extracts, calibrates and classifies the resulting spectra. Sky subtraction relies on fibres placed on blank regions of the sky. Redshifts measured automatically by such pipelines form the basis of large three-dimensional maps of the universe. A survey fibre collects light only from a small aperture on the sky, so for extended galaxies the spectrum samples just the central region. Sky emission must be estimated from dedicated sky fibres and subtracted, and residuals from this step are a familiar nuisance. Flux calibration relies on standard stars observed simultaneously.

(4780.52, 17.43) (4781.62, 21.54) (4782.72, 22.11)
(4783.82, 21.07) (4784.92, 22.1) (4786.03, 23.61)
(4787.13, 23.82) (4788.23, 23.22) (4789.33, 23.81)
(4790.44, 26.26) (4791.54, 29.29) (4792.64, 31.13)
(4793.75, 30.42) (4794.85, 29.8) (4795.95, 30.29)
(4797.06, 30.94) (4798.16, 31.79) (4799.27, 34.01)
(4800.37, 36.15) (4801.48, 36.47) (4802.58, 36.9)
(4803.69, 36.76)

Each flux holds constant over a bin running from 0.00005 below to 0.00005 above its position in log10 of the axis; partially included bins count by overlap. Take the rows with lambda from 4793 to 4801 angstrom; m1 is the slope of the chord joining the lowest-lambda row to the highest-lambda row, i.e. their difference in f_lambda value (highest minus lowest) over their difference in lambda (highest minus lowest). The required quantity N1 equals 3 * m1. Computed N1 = 2.6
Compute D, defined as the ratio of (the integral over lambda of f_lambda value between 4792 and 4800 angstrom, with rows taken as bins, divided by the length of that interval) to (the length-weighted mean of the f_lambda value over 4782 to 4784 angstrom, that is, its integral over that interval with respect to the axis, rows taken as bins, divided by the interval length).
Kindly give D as 1.4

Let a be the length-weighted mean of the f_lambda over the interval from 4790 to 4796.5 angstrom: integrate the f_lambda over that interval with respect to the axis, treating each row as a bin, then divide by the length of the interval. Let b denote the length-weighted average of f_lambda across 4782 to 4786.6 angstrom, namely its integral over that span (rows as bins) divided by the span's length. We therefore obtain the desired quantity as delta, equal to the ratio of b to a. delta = 0.75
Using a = 29.6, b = 22.2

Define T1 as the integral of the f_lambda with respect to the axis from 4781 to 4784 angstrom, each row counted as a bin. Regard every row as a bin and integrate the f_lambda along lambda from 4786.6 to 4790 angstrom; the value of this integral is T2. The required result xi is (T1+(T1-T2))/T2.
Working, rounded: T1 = 65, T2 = 81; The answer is 0.6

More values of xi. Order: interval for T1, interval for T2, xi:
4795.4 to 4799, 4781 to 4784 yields 2.5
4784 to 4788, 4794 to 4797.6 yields 0.7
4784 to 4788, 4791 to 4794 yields 1.0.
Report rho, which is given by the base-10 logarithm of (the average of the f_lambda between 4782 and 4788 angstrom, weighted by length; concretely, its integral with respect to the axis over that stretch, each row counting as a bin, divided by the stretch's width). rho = 1.35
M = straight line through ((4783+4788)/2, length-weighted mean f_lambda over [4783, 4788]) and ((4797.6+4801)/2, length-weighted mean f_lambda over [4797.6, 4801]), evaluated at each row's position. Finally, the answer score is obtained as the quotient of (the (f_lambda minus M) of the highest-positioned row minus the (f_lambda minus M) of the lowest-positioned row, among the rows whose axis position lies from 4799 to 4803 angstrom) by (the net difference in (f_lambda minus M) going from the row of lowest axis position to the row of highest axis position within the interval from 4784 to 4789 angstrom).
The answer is -0.1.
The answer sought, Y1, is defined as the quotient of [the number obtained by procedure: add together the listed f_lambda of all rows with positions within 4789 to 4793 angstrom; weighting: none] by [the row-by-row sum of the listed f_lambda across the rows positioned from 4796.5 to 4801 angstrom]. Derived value 0.83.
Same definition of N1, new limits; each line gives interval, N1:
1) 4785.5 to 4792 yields 3.1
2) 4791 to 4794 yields 1.5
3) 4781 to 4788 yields 1.2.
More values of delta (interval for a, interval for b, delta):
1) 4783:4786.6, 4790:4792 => 1.25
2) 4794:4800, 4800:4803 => 1.16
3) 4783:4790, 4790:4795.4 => 1.28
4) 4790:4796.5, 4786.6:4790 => 0.80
